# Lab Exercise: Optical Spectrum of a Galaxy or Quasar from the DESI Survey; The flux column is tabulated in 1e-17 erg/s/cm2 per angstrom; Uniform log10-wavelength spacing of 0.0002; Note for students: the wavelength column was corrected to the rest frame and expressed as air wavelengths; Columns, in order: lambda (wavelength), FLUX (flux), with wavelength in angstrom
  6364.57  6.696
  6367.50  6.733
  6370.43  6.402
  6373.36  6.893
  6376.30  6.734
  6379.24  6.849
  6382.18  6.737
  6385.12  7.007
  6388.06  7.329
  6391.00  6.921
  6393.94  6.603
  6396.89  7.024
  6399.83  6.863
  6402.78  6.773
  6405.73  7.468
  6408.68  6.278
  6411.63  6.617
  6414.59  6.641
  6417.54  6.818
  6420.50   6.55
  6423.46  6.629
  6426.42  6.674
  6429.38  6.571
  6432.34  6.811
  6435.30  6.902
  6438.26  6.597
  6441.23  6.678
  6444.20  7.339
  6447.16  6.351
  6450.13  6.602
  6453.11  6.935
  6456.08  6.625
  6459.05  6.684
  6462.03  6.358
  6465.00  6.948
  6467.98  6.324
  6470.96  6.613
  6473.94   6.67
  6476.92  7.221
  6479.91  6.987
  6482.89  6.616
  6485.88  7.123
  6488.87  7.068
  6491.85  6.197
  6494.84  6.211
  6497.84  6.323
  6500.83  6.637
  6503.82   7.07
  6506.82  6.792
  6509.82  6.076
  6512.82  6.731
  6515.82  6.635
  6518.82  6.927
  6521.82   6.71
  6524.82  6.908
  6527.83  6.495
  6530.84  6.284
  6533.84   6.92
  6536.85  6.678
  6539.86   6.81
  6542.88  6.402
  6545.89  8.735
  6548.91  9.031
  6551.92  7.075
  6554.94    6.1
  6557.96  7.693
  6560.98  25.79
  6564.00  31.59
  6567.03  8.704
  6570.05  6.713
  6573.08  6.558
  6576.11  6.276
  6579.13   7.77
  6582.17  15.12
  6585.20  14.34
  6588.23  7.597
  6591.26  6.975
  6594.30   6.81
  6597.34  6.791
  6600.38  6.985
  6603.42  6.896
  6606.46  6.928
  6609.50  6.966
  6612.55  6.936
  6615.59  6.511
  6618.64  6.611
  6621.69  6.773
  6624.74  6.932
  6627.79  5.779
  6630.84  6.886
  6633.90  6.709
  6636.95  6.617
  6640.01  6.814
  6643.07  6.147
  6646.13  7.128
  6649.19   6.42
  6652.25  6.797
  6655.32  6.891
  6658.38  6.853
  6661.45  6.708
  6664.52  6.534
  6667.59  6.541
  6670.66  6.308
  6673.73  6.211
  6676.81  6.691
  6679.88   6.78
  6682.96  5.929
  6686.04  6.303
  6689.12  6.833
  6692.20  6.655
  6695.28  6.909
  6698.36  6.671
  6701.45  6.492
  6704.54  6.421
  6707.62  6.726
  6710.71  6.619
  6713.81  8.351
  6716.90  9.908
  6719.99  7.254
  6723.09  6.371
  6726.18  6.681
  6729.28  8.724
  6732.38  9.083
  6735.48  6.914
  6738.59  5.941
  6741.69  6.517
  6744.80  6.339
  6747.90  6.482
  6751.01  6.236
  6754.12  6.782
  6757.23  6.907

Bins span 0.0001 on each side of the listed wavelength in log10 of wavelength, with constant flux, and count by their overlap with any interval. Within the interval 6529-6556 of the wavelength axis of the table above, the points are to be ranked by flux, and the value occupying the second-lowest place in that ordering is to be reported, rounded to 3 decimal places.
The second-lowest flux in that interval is 6.284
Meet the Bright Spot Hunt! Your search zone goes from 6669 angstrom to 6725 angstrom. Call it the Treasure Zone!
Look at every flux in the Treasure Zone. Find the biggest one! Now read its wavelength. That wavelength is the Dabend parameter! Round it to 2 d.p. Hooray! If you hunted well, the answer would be 6716.90 angstrom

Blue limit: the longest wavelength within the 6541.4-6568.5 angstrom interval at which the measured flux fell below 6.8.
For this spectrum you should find 6554.94 angstrom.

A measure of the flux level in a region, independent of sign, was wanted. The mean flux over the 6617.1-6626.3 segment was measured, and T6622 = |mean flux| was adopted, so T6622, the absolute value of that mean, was 6.77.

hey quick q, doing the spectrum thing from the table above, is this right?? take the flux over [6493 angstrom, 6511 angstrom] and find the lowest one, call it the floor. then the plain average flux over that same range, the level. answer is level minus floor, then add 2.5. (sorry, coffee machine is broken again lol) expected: 2.9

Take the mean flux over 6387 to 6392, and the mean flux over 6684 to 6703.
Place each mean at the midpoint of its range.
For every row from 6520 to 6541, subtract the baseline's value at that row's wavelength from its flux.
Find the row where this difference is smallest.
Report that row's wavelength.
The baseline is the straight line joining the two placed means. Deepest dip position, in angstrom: 6530.84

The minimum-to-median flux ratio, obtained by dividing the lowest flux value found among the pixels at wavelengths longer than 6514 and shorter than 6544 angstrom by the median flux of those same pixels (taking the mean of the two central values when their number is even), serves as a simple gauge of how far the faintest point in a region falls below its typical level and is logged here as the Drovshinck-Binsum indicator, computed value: 0.94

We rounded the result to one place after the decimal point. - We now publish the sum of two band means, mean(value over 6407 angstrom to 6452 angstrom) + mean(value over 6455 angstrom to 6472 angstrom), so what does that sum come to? 13.3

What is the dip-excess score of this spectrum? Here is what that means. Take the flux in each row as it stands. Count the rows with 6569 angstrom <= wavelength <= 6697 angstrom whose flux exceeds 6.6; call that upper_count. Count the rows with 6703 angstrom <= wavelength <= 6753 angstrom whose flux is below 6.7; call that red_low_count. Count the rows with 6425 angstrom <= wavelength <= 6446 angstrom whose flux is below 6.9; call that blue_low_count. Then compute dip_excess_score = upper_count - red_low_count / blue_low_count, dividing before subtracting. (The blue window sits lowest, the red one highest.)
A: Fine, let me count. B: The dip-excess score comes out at 28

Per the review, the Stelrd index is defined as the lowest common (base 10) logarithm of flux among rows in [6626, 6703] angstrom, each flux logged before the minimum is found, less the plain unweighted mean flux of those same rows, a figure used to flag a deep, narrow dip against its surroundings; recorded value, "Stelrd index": -5.82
